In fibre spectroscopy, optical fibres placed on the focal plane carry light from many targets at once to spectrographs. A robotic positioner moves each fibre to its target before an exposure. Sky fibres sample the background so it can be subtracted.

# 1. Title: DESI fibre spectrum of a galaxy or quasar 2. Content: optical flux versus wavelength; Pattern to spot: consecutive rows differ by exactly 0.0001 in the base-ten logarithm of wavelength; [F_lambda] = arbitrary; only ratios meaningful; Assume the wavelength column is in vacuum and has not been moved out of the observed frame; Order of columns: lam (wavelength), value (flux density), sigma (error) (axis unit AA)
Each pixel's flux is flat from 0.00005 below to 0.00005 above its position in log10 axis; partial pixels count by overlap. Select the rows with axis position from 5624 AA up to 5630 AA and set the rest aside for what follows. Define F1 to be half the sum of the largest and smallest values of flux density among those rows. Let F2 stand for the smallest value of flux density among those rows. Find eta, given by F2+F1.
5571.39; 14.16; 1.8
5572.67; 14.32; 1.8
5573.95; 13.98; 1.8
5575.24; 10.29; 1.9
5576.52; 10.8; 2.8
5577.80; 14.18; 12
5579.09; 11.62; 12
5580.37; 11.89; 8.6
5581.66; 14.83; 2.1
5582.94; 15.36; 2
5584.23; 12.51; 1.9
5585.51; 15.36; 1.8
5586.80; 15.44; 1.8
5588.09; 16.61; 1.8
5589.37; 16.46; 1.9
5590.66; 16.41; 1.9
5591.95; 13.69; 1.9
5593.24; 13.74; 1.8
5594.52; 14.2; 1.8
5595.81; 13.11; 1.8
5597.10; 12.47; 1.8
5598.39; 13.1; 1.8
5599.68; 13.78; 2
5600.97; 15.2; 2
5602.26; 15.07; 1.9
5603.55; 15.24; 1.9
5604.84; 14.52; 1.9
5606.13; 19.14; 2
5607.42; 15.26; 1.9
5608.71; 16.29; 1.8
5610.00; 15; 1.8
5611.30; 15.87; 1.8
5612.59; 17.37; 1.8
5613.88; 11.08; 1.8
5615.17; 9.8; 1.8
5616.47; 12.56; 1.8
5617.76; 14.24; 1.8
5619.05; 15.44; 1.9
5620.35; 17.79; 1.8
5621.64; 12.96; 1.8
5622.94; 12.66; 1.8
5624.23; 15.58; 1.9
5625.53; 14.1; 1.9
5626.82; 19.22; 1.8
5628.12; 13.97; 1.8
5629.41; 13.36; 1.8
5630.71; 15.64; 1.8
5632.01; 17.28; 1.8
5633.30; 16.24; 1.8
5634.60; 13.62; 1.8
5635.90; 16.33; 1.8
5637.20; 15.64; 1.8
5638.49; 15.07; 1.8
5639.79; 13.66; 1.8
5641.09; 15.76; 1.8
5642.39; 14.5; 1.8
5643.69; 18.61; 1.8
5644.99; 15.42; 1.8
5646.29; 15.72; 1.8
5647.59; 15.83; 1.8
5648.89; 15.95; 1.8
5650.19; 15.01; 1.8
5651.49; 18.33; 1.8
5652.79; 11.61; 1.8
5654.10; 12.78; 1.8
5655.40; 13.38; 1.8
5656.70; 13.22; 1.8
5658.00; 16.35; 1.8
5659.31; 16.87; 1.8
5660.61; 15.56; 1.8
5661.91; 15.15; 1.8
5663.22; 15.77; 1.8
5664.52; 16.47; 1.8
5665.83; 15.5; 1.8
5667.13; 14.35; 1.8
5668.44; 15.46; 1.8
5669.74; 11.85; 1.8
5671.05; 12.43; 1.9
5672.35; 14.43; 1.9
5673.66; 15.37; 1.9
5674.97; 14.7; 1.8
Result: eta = 30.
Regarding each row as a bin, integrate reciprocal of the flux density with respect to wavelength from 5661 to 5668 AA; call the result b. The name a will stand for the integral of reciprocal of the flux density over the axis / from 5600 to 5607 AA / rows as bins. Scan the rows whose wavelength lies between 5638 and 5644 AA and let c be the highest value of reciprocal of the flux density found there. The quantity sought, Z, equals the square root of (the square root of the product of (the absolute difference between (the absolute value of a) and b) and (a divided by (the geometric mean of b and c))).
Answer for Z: 0.31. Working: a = 0.45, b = 0.454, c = 0.073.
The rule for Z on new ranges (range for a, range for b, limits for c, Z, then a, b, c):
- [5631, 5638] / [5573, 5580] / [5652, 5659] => 0.72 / 0.45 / 0.581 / 0.086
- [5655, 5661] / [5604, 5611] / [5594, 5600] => 0.54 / 0.40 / 0.441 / 0.080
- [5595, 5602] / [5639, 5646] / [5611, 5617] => 0.62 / 0.52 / 0.453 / 0.102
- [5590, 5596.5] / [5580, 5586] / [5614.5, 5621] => 0.50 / 0.46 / 0.432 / 0.102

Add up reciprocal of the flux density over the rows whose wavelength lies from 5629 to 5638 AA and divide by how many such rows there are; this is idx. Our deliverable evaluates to 0.0653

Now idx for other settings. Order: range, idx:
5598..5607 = 0.0668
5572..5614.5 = 0.0709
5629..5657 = 0.0669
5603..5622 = 0.0694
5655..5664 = 0.0664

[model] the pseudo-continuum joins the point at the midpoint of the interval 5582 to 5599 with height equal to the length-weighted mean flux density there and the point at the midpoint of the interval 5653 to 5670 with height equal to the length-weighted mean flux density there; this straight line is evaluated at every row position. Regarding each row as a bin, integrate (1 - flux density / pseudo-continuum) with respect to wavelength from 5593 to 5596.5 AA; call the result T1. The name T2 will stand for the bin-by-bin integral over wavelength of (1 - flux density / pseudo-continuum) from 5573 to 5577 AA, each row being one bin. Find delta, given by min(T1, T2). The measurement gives 0.2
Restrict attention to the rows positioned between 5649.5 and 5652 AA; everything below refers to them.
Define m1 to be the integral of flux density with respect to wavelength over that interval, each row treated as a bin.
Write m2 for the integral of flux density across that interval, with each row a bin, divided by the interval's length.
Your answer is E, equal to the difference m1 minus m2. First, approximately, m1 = 41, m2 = 16.6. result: 25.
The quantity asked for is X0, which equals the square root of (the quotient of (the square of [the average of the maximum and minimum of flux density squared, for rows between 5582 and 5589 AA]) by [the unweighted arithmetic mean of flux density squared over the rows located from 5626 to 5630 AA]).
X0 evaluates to 14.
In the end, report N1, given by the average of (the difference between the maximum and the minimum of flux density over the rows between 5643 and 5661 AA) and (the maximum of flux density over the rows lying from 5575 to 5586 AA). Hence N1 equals 11.2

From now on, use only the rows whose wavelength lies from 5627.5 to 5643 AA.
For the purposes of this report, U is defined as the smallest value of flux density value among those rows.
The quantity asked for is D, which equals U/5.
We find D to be 2.67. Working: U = 13.36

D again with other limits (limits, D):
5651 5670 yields 2.32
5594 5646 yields 1.96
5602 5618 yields 1.96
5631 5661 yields 2.32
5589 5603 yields 2.49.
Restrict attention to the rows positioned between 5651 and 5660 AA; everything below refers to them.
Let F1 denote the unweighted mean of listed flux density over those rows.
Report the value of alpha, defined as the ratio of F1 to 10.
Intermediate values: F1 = 14.6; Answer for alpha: 1.46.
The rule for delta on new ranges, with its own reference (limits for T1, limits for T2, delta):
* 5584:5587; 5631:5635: -0.3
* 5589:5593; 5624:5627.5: -0.4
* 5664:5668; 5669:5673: -0.2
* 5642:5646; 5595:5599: -0.4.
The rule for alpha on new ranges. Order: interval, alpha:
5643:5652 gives 1.64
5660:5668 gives 1.55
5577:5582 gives 1.31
